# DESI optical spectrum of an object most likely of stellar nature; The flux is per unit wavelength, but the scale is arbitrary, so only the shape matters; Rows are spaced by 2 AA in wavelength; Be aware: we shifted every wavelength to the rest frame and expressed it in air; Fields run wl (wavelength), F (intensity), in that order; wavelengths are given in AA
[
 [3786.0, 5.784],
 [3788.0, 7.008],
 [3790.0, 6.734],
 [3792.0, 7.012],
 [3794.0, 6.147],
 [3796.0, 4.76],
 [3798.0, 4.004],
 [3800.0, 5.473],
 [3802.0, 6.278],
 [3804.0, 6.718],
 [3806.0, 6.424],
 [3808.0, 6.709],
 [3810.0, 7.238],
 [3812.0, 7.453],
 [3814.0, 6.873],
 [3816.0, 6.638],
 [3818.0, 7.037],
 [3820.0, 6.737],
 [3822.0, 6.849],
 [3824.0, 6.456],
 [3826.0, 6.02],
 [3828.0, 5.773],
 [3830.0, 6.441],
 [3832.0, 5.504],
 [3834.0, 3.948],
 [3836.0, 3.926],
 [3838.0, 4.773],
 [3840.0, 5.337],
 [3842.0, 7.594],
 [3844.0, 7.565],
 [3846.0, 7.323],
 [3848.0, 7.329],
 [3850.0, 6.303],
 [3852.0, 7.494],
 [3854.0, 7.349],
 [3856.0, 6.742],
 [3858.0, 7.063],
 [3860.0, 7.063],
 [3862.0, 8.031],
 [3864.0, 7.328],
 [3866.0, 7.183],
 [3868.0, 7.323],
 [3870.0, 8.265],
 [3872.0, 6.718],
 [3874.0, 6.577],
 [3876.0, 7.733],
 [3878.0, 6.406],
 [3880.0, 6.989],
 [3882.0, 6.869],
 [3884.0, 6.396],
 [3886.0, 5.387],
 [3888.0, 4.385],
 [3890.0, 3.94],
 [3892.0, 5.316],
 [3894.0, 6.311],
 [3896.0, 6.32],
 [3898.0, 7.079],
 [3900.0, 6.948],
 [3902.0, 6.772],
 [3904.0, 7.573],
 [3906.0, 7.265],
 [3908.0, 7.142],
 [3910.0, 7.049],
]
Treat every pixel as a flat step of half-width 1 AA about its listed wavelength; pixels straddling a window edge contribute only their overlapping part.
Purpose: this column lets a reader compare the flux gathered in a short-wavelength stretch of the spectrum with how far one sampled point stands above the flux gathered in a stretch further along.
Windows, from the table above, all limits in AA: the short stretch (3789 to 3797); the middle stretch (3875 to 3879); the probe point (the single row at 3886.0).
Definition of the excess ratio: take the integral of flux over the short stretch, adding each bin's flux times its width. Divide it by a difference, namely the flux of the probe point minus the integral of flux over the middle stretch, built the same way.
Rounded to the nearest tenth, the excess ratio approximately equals -2.2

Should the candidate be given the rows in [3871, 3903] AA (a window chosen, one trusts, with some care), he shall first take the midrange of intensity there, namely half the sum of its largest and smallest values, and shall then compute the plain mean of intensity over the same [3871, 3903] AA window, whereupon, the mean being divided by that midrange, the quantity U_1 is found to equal 1.07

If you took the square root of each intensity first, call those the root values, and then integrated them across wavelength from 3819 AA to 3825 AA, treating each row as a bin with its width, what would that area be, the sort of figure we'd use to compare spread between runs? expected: 16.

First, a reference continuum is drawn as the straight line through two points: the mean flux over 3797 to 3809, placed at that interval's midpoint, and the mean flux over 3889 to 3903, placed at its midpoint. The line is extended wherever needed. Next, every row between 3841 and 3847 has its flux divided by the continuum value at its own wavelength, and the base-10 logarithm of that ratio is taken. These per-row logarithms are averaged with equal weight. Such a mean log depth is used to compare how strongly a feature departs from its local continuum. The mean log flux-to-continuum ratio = 0.10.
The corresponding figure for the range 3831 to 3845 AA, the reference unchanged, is -0.05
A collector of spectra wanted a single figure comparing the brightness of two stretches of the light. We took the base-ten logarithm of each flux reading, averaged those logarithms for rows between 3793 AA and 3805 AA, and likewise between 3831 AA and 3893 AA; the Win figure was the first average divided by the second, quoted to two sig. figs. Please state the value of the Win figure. 0.92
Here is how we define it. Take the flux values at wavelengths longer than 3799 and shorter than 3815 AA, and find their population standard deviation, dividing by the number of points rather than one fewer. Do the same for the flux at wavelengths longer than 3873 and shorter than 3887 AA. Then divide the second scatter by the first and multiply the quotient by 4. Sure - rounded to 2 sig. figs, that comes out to 4.6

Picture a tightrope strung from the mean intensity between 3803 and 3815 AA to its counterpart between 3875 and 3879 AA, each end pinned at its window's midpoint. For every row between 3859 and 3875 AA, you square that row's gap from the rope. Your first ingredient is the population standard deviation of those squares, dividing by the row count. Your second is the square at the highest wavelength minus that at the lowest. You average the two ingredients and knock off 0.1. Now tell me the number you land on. 0.27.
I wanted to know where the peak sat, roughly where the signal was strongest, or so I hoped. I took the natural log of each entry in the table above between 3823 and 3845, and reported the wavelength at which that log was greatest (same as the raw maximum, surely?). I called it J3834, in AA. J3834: 3842.0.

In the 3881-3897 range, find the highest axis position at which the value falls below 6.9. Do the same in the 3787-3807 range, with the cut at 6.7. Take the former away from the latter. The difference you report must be -90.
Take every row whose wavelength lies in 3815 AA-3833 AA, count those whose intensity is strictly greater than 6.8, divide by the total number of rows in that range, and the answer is 0.22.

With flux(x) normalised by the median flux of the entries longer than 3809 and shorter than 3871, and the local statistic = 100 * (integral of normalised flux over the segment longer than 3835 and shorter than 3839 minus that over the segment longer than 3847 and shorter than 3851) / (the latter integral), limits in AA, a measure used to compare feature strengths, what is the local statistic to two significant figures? -36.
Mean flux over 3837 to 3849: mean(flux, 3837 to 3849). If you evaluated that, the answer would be 6.7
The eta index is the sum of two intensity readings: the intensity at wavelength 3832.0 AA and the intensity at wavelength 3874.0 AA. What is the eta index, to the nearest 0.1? 12.1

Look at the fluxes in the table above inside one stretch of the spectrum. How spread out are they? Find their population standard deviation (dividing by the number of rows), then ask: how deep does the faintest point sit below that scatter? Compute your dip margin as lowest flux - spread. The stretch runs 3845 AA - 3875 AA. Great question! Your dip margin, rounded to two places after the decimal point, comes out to 5.81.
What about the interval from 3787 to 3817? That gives 3.09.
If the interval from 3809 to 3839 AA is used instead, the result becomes 2.84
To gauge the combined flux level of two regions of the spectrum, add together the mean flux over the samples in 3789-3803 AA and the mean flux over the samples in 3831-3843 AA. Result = 11.0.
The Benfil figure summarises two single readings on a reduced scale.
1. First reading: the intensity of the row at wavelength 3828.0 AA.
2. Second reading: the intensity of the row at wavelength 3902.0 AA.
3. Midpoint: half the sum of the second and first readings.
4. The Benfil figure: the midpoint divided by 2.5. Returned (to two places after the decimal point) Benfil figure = 2.51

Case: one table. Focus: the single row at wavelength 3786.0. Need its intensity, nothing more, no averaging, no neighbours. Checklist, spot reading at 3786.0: 5.784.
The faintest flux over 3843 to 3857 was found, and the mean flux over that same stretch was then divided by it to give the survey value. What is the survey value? 1.14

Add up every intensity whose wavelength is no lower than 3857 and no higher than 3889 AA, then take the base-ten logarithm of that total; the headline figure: 2.040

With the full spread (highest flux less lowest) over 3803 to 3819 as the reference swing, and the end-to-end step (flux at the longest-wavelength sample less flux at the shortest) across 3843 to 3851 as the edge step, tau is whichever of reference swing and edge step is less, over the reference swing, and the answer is -1.2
